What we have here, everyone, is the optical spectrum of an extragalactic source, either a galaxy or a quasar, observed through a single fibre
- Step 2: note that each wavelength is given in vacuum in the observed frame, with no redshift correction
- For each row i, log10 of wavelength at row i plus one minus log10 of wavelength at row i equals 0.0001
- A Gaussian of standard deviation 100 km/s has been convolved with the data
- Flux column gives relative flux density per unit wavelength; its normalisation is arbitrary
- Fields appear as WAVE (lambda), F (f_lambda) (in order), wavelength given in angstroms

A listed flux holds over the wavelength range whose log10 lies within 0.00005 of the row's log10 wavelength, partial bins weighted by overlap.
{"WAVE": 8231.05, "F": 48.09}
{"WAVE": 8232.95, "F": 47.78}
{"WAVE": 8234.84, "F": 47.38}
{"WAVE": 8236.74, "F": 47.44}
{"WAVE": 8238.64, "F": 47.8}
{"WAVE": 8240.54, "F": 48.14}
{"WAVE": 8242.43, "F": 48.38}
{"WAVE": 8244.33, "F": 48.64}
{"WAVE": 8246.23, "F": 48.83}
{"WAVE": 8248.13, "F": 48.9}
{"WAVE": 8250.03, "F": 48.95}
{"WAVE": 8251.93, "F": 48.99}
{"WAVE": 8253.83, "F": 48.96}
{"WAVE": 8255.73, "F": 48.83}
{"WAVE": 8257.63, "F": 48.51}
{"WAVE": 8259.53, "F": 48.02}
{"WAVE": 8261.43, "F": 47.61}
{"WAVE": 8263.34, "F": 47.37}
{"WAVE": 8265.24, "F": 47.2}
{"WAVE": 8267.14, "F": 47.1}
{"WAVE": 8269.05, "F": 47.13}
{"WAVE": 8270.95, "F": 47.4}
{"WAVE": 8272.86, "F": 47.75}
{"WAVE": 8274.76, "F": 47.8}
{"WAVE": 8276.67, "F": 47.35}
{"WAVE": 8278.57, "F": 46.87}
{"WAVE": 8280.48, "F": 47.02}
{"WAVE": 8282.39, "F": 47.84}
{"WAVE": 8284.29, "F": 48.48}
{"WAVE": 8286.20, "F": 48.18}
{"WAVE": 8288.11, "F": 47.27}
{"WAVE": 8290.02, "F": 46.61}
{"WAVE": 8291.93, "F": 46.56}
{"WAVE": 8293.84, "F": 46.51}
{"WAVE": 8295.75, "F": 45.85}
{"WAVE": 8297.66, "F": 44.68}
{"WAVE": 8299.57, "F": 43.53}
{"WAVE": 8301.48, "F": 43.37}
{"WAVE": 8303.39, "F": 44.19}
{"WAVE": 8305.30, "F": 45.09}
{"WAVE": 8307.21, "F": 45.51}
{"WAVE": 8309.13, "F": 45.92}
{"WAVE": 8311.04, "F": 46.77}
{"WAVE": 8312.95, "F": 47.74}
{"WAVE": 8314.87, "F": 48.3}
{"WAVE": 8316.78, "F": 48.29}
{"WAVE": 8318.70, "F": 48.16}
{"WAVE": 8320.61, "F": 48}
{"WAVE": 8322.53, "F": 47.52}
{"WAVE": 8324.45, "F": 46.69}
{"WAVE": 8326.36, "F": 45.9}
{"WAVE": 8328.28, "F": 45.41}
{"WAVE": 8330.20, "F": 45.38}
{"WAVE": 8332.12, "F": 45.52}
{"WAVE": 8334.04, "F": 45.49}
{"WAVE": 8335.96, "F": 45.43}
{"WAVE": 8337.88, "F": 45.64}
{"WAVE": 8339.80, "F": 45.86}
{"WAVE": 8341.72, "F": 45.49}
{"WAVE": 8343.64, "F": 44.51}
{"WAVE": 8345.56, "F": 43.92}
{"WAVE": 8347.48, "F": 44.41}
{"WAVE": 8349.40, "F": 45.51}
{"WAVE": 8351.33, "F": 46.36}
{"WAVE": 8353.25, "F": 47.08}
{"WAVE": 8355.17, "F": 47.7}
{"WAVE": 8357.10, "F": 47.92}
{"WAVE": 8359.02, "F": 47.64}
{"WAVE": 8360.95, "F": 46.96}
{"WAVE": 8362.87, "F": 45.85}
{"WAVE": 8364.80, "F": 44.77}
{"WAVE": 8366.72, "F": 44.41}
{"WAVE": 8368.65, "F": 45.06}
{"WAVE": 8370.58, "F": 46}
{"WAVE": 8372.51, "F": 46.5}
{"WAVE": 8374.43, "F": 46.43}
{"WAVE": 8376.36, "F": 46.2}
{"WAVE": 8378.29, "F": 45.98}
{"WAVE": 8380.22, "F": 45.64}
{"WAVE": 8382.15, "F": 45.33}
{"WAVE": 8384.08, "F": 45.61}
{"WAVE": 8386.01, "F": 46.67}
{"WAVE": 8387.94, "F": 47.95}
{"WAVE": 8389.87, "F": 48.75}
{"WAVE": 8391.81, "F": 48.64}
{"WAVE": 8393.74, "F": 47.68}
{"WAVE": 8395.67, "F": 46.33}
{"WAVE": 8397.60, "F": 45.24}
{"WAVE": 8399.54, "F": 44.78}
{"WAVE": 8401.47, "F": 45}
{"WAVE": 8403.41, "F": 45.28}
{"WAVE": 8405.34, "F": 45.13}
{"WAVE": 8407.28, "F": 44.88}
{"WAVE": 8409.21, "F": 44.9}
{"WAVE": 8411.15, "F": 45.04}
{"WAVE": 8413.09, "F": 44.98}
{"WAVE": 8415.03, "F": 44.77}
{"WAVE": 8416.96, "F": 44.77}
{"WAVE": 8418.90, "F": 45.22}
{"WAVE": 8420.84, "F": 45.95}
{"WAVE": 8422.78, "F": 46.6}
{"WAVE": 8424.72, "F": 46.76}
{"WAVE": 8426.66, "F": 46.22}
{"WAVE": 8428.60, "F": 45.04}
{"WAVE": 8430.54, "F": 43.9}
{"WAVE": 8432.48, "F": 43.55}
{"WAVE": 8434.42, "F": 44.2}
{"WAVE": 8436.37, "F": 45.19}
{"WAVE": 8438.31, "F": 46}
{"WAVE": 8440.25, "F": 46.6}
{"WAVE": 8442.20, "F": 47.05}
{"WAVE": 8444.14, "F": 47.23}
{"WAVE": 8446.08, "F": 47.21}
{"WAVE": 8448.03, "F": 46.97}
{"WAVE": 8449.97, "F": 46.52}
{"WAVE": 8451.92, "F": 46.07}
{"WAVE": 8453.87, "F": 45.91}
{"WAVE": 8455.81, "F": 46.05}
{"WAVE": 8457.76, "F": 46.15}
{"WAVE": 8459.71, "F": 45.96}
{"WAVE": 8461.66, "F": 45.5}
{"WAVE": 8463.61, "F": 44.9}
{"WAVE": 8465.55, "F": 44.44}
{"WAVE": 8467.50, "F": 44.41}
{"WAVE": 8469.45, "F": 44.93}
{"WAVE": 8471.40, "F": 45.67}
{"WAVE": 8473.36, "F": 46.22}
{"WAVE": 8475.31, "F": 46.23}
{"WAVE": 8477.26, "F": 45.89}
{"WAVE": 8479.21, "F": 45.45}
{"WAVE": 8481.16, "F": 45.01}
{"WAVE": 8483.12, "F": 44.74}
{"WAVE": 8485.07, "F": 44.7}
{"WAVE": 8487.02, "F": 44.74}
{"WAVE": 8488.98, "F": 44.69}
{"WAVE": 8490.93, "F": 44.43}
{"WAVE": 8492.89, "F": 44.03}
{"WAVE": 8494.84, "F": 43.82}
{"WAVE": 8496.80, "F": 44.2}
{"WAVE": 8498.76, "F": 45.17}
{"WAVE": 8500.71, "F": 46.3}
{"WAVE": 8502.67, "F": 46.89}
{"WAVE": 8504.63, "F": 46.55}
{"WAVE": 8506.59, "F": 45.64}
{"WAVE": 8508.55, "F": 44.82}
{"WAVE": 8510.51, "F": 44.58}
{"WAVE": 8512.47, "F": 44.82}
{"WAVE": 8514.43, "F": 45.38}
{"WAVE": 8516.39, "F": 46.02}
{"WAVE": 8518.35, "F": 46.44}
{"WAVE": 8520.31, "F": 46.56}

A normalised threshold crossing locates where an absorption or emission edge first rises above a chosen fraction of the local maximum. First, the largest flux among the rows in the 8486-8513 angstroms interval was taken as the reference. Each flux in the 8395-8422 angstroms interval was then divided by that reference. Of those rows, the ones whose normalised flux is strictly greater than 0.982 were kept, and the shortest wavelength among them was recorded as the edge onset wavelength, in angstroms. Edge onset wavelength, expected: 8395.67 angstroms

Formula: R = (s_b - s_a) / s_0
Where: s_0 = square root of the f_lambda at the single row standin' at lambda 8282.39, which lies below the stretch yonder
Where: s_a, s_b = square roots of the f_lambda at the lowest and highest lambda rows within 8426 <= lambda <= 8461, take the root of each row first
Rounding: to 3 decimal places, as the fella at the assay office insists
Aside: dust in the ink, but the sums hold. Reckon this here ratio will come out -0.003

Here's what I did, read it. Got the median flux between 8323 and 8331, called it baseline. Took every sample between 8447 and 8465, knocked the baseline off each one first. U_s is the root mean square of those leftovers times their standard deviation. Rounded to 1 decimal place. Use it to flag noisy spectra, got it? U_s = 0.4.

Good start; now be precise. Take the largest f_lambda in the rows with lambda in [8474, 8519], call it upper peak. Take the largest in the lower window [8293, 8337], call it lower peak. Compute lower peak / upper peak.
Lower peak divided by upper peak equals 1.03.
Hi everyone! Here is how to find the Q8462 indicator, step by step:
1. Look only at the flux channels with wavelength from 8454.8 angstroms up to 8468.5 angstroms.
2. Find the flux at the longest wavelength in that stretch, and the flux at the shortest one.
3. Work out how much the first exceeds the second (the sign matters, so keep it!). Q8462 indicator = -1.6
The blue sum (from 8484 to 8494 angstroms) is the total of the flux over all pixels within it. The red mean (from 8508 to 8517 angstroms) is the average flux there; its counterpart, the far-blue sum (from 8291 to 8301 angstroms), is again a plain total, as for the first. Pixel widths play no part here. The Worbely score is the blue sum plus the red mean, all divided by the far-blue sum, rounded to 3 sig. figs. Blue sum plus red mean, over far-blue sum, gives 1.18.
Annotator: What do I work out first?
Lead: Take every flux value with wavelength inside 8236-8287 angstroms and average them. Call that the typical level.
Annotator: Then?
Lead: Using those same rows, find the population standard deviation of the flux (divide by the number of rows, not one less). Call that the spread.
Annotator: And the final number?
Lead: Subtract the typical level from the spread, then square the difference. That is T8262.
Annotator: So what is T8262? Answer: 2238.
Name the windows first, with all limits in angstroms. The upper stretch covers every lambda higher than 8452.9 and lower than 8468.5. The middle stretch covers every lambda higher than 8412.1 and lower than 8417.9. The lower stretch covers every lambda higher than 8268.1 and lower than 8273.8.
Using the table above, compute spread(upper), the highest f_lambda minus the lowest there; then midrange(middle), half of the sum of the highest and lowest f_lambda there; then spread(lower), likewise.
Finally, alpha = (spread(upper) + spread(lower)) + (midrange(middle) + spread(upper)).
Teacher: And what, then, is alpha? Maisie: 49.0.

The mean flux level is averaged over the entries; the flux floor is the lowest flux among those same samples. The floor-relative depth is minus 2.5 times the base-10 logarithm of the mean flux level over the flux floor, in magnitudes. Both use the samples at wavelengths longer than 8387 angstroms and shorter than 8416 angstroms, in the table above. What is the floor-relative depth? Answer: -0.028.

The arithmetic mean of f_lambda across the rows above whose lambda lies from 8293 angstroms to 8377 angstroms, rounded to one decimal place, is 46.0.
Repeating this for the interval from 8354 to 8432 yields 46.0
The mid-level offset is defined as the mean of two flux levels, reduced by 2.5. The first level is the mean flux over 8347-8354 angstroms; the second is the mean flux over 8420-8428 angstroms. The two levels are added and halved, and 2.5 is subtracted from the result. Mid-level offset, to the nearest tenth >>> 43.6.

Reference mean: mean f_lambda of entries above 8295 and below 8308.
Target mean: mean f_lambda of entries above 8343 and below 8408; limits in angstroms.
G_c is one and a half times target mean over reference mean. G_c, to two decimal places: 1.55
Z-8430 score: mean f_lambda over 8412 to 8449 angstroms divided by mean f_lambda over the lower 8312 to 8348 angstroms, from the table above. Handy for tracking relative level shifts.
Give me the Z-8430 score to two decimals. 0.99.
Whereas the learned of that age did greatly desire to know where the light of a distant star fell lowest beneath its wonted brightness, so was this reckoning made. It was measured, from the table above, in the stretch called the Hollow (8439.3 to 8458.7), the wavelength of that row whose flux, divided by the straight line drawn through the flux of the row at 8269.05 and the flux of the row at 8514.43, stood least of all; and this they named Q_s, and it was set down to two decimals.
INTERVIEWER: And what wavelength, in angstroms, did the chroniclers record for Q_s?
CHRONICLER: 8453.87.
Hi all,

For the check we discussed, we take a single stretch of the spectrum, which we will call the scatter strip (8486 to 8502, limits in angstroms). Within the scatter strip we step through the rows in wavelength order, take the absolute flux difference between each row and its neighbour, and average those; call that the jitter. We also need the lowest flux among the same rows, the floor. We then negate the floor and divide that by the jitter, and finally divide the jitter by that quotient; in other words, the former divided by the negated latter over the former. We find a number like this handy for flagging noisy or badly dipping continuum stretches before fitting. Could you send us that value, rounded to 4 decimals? -0.0054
